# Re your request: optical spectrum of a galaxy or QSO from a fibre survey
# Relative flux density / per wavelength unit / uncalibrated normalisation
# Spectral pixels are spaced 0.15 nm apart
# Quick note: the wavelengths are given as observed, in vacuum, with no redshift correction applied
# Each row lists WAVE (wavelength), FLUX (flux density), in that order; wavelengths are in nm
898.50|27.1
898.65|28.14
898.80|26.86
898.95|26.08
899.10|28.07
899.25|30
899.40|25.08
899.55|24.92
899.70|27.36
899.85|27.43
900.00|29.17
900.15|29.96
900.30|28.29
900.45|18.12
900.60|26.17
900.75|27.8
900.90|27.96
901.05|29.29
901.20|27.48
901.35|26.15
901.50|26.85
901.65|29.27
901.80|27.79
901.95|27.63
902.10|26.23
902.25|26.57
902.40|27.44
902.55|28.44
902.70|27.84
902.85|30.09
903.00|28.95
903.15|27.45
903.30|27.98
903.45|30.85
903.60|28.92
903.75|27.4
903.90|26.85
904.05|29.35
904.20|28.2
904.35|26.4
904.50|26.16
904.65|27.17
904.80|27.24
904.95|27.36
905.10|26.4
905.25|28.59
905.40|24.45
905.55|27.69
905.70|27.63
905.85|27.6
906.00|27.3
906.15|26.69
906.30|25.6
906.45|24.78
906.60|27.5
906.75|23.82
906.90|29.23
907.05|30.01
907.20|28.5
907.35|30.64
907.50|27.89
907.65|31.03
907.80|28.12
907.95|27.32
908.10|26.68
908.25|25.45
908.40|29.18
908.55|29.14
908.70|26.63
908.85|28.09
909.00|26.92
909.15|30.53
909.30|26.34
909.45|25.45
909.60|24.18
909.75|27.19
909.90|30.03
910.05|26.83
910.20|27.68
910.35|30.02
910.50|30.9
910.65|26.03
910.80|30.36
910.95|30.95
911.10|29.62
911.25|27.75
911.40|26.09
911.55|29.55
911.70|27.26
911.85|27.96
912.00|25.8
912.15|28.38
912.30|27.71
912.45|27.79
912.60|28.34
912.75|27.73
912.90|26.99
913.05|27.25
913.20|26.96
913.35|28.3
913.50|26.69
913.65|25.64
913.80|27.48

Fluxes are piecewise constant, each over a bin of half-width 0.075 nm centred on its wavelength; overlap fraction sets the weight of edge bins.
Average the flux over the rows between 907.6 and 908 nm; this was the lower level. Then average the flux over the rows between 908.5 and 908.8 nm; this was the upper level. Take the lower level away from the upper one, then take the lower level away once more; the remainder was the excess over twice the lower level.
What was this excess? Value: -30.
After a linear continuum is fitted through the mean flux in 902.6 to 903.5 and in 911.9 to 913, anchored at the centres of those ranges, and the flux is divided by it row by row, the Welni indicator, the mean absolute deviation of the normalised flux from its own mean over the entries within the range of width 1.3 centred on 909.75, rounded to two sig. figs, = 0.064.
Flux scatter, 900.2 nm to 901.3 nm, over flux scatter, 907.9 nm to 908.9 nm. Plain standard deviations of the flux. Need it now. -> 2.7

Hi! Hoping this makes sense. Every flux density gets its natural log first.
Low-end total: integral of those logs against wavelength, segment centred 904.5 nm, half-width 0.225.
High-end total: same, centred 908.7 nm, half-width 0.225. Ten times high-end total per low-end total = 10.2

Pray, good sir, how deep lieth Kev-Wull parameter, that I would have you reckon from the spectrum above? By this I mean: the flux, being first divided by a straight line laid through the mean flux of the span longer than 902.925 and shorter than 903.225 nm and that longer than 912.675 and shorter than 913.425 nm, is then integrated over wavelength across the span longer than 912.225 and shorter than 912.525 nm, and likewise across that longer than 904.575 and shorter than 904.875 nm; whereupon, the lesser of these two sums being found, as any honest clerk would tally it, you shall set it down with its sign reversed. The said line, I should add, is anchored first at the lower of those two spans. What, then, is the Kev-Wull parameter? -0.291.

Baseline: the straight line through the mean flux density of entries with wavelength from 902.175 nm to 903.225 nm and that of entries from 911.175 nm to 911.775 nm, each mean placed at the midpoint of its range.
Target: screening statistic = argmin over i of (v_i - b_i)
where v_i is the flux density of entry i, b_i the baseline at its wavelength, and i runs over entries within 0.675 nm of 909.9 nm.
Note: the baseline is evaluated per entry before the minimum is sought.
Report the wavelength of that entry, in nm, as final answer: 909.60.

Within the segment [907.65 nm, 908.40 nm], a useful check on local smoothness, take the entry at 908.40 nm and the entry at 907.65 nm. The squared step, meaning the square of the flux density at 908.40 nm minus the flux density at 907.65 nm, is 3.4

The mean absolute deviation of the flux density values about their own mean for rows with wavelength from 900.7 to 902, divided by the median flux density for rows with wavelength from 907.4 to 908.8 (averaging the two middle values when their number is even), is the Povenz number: 0.025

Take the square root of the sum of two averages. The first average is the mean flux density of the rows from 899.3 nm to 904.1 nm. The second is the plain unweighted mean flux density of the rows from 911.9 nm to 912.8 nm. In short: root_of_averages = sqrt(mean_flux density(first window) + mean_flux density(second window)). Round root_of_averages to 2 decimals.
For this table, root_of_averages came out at 7.43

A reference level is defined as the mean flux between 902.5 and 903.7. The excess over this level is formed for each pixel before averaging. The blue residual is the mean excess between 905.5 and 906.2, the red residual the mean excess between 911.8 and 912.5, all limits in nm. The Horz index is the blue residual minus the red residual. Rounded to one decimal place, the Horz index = -0.1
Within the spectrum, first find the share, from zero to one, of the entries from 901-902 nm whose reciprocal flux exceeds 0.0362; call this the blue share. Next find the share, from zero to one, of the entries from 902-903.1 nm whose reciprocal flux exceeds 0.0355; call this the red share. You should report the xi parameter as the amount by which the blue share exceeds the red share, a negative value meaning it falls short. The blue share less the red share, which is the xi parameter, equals -0.1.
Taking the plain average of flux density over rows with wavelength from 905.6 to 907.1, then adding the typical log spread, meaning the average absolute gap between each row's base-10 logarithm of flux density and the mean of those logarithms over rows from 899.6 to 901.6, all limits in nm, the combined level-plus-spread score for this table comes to 27.0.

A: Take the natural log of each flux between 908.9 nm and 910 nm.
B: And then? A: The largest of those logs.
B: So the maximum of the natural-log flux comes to 3.42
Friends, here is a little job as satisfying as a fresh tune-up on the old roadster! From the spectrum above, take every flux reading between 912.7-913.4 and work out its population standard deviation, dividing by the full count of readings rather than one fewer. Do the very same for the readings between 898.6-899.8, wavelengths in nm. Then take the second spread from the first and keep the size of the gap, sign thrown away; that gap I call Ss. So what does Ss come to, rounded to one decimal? 1.1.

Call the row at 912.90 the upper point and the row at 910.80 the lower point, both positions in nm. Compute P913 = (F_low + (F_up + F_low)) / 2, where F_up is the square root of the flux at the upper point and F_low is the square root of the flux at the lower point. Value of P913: 8.11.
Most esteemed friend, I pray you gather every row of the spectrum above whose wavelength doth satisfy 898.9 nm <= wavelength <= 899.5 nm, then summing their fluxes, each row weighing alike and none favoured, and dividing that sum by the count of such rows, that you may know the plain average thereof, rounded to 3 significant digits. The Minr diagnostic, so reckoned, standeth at 27.3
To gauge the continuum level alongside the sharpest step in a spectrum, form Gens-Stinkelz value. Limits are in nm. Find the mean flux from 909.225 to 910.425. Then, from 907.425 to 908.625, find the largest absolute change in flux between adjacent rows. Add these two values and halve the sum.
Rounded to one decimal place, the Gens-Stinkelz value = 15.5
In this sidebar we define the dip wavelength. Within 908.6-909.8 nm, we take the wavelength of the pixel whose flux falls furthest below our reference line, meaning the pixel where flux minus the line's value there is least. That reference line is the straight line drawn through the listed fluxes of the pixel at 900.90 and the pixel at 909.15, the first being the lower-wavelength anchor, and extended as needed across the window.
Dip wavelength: 909.60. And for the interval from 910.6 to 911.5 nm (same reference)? 911.40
